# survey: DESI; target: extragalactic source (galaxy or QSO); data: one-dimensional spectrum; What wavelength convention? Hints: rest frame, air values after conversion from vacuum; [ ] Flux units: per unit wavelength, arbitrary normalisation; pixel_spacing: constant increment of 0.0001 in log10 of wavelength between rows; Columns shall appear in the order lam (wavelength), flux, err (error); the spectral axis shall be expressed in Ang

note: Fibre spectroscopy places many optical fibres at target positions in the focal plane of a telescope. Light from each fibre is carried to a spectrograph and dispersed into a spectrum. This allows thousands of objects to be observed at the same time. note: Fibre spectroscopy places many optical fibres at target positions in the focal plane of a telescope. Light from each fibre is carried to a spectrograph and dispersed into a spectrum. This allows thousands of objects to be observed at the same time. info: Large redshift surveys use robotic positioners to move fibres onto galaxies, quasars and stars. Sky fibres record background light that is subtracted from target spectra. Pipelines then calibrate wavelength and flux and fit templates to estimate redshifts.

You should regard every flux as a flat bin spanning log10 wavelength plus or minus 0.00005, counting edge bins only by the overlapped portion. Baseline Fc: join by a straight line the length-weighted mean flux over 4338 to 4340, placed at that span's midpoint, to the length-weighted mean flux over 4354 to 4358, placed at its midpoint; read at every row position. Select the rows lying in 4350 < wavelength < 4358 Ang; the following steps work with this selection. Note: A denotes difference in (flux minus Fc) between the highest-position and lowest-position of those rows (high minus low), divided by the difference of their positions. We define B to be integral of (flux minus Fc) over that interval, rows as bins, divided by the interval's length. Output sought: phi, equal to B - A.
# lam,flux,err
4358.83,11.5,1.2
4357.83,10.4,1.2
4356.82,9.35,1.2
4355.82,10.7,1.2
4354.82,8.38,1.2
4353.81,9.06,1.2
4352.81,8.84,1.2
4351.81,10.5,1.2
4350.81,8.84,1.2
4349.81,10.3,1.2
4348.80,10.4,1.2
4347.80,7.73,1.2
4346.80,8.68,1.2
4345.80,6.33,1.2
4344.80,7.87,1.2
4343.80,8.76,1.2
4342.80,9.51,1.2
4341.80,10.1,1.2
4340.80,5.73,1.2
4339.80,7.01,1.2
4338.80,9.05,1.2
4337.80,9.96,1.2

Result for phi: -0.10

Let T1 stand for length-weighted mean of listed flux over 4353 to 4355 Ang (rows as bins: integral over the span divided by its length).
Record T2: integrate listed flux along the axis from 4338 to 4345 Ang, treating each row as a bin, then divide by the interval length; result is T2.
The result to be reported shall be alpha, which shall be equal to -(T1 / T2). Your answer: -1.05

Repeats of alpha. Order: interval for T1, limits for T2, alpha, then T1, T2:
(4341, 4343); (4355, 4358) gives -0.93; 9.2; 9.9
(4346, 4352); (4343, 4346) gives -1.15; 9.2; 8.0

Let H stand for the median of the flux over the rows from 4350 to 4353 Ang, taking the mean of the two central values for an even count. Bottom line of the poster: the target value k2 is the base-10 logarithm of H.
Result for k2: 0.95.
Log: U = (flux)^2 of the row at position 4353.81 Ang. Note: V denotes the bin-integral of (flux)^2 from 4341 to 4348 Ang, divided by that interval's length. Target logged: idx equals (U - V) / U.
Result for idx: 0.13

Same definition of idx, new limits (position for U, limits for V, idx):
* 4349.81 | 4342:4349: 0.31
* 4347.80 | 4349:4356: -0.52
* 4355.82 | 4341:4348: 0.38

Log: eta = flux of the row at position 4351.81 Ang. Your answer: 10.5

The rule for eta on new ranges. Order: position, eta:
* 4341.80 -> 10.1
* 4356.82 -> 9.35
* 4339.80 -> 7.01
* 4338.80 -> 9.05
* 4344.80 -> 7.87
